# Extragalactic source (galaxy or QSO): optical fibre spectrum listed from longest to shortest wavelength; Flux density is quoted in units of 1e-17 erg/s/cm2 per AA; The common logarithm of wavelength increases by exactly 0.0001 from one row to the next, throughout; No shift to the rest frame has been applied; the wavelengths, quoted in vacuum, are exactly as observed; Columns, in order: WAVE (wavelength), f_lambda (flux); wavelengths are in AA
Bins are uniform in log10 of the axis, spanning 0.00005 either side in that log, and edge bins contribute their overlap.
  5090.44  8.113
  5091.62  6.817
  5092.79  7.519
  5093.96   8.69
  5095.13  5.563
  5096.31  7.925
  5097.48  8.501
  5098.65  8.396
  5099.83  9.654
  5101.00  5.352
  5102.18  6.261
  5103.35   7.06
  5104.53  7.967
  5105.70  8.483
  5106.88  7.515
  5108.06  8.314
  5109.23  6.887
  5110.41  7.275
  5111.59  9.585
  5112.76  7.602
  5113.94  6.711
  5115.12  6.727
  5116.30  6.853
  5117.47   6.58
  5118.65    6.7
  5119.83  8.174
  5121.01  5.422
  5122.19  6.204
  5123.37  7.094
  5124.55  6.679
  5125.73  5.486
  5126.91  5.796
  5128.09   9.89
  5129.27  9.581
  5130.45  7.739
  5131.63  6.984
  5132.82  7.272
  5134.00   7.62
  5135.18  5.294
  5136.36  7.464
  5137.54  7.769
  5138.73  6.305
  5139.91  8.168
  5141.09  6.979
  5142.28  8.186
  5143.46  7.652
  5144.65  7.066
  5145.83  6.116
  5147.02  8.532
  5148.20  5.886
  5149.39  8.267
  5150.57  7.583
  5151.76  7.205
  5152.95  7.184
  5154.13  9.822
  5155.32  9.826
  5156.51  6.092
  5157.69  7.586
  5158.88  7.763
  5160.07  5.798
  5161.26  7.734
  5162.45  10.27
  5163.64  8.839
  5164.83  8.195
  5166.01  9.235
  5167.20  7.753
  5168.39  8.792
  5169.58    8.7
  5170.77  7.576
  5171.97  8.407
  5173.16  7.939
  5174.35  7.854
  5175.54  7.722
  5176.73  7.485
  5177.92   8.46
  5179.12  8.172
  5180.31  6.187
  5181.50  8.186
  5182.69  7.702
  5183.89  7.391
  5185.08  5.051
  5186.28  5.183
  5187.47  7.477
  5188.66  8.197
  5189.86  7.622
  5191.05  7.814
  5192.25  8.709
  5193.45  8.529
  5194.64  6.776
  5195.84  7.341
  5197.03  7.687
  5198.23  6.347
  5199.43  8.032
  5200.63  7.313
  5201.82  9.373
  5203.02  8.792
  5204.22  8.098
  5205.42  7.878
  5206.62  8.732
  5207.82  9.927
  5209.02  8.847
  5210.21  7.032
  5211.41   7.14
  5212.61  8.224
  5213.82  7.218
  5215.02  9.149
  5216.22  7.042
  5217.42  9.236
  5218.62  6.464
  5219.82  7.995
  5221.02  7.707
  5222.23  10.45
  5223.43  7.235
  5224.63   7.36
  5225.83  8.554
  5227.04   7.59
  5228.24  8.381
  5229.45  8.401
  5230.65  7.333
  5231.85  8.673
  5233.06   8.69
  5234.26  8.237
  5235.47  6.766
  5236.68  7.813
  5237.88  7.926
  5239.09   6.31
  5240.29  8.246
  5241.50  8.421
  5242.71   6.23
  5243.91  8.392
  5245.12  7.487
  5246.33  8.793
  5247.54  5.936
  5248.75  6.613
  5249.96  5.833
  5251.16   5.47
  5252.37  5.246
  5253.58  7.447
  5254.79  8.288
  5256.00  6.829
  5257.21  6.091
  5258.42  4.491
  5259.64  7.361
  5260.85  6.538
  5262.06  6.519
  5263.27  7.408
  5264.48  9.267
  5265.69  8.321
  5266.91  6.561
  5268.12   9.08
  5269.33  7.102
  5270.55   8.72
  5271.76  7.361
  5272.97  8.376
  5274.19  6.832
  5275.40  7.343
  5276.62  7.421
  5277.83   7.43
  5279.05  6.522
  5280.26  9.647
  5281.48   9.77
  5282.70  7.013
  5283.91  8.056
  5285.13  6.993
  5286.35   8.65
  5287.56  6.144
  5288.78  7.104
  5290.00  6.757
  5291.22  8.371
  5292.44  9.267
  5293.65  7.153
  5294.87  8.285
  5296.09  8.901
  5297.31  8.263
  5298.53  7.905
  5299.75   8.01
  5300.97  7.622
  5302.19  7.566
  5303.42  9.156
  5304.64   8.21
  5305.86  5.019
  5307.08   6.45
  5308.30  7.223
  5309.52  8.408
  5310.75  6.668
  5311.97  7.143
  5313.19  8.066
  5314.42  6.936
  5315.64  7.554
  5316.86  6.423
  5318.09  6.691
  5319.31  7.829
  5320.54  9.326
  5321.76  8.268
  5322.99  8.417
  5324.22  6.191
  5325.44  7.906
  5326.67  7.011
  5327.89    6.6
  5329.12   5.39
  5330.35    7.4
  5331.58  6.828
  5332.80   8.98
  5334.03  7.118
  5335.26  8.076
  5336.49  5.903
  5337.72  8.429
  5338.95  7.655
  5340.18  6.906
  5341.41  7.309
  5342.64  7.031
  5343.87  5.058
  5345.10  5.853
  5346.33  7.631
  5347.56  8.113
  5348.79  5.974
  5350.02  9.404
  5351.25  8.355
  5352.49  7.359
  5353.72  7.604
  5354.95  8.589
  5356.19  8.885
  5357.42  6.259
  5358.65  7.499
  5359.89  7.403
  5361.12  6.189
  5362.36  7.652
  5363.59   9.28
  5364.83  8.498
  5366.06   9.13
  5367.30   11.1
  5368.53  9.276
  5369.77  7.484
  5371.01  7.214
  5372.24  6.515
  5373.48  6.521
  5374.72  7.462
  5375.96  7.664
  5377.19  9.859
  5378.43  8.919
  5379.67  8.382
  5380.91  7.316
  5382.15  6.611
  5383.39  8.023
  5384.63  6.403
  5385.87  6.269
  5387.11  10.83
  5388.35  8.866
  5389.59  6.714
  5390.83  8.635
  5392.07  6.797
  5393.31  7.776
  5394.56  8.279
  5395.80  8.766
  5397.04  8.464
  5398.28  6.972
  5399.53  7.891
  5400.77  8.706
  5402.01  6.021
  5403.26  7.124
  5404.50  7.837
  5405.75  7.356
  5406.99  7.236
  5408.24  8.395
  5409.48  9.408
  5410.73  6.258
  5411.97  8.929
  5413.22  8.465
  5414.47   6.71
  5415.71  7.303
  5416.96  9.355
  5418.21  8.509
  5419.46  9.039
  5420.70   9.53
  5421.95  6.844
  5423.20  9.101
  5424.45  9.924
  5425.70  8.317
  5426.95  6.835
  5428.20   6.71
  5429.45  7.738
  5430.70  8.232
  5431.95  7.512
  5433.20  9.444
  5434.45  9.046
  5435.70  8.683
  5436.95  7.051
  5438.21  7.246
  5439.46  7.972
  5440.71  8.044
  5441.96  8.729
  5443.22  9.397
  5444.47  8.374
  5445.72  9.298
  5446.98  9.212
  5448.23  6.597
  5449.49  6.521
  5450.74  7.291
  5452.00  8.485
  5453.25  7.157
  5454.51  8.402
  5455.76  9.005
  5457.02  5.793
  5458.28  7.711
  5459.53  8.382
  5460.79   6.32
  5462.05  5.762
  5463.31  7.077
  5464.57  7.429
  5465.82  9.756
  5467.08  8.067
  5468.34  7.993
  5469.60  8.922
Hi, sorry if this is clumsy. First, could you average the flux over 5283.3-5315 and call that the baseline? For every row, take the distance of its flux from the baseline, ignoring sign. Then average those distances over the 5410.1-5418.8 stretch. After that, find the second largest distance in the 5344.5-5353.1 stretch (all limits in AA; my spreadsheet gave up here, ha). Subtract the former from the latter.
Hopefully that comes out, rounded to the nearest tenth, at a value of 0.7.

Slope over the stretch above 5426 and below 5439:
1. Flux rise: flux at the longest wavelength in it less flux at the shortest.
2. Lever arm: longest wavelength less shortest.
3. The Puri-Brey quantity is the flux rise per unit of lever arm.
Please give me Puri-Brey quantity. 0.04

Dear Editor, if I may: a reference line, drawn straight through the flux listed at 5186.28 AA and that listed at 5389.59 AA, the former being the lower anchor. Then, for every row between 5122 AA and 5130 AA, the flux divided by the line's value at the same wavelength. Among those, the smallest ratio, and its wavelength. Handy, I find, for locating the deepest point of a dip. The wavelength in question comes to 5125.73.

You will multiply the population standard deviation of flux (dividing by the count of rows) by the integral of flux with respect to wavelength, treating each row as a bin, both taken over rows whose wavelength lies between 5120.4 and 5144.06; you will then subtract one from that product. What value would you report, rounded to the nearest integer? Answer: 206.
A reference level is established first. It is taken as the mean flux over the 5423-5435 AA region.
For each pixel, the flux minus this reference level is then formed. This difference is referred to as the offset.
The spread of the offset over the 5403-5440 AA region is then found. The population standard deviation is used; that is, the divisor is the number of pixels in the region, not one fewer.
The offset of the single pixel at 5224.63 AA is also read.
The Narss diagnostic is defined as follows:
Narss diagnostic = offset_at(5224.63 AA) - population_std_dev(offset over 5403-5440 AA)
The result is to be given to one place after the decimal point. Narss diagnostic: -1.9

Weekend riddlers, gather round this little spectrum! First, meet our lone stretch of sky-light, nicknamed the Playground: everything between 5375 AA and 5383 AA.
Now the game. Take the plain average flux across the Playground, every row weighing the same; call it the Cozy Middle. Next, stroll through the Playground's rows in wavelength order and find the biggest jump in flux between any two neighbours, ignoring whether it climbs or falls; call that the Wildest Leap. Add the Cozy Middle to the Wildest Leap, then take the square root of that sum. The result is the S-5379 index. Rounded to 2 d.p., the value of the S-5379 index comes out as 3.21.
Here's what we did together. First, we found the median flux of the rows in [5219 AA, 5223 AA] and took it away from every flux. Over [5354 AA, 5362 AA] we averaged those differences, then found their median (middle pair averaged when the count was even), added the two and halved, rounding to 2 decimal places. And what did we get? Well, -0.53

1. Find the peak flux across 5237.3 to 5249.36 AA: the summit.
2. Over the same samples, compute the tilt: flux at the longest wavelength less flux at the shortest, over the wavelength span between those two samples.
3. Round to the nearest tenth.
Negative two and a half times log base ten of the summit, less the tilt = -2.2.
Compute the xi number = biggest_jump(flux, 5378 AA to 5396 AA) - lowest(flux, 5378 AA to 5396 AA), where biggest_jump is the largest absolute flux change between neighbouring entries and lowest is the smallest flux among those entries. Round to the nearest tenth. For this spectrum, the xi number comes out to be -1.7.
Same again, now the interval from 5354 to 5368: -3.6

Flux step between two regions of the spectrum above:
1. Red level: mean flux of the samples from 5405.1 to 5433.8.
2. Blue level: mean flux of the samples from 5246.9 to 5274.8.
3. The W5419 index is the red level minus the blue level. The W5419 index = 1.1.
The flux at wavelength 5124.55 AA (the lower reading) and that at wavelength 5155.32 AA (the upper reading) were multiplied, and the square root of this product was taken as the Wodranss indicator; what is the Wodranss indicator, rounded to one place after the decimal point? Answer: 8.1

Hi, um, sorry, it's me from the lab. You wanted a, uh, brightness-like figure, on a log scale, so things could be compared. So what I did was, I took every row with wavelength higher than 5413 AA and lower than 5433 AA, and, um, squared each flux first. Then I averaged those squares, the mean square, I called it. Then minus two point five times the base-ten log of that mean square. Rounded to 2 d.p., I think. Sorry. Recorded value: -4.57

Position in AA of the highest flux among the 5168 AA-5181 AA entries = 5168.39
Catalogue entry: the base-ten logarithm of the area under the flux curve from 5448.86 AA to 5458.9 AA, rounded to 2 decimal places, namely 1.88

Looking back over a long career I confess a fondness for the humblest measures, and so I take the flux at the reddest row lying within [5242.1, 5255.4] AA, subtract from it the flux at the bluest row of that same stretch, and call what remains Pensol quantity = 2.1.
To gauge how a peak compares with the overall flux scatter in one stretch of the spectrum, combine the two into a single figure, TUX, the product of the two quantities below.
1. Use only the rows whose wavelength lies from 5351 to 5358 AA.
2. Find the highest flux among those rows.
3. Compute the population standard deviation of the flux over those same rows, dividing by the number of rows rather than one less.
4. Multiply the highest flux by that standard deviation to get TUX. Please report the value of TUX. 8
